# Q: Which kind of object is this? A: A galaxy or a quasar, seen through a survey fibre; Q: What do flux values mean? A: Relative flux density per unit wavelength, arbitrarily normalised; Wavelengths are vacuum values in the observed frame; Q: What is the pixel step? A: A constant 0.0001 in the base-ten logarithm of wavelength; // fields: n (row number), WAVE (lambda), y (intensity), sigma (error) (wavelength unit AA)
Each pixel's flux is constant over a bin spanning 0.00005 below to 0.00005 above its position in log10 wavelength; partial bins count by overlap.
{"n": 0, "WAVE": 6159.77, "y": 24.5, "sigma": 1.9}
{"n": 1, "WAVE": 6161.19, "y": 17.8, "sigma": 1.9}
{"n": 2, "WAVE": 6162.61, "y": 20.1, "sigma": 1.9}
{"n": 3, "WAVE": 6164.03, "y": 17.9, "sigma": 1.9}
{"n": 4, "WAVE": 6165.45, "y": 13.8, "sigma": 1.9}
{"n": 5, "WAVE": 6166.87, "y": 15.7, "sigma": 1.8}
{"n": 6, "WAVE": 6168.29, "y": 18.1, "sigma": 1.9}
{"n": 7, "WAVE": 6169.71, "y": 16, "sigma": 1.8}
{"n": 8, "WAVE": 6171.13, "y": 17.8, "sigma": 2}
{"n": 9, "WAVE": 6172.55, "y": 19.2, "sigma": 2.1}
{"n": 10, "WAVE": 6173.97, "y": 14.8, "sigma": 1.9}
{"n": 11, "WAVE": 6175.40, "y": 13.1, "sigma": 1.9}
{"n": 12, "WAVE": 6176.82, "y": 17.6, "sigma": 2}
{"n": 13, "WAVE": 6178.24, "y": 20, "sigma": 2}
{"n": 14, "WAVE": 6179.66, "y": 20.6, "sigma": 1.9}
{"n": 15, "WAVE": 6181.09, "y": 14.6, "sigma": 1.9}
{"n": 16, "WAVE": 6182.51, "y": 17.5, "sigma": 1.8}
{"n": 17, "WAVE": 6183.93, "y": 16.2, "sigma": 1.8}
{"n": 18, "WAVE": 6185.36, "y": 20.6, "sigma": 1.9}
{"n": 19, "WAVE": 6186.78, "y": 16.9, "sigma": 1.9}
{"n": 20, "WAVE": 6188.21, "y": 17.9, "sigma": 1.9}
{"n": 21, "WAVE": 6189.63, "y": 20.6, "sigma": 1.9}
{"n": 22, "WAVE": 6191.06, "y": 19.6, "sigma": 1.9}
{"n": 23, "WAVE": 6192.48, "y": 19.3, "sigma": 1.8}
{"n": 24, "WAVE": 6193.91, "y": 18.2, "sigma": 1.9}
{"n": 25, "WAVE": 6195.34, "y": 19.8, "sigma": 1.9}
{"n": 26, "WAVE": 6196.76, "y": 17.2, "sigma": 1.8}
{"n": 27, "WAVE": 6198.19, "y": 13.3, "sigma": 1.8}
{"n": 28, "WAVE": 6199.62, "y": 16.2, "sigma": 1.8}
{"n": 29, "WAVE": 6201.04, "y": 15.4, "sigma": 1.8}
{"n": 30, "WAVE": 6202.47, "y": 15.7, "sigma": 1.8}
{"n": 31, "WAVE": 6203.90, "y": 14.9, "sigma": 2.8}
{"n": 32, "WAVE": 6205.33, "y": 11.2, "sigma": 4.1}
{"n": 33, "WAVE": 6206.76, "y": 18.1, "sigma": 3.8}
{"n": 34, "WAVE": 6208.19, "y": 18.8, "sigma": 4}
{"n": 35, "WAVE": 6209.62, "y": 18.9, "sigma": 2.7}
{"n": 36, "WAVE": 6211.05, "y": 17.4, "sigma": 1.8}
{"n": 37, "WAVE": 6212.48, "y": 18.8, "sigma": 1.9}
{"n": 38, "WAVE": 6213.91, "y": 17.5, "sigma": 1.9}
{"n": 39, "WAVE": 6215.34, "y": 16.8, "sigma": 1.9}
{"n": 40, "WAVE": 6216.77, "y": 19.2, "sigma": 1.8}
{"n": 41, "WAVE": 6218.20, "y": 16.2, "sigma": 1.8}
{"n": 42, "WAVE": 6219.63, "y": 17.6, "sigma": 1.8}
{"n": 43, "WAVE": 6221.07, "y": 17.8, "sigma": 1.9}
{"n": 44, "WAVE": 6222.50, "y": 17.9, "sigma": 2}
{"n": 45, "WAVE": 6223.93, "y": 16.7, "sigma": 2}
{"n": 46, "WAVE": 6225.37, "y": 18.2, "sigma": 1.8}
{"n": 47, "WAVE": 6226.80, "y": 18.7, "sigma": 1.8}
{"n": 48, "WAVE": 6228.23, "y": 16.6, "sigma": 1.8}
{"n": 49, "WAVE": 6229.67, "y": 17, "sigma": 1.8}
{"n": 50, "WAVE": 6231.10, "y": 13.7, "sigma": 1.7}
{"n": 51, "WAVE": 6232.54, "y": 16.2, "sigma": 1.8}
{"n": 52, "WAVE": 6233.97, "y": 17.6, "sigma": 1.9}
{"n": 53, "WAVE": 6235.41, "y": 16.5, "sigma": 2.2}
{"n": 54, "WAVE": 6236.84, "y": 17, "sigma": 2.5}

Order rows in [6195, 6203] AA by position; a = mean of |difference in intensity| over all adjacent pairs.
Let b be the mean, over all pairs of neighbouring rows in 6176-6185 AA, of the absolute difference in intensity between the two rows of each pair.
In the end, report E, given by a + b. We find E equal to 4.7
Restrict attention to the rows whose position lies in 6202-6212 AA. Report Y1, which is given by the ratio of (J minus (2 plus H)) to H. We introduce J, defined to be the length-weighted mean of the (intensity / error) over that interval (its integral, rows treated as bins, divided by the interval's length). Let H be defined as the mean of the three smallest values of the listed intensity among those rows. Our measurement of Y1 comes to -0.702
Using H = 13.9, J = 6.2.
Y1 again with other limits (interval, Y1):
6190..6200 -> -0.510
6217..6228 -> -0.556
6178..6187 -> -0.523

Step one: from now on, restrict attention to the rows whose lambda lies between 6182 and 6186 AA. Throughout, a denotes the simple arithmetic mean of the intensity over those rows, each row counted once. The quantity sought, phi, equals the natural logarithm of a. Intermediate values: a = 18.1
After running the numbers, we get 2.90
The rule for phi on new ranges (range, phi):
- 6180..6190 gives 2.88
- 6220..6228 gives 2.88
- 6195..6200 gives 2.81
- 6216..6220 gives 2.87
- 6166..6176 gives 2.80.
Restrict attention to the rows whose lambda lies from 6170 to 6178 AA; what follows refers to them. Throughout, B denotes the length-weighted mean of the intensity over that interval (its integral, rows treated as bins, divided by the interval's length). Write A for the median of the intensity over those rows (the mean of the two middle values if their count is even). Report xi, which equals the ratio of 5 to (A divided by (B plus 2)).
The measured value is 5.31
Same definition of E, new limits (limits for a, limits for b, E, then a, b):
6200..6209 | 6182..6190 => 5.1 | 2.5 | 2.6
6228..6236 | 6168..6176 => 4.0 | 1.7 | 2.3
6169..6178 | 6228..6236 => 4.5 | 2.8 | 1.7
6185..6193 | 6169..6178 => 4.5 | 1.7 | 2.8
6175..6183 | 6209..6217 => 4.7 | 3.3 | 1.5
